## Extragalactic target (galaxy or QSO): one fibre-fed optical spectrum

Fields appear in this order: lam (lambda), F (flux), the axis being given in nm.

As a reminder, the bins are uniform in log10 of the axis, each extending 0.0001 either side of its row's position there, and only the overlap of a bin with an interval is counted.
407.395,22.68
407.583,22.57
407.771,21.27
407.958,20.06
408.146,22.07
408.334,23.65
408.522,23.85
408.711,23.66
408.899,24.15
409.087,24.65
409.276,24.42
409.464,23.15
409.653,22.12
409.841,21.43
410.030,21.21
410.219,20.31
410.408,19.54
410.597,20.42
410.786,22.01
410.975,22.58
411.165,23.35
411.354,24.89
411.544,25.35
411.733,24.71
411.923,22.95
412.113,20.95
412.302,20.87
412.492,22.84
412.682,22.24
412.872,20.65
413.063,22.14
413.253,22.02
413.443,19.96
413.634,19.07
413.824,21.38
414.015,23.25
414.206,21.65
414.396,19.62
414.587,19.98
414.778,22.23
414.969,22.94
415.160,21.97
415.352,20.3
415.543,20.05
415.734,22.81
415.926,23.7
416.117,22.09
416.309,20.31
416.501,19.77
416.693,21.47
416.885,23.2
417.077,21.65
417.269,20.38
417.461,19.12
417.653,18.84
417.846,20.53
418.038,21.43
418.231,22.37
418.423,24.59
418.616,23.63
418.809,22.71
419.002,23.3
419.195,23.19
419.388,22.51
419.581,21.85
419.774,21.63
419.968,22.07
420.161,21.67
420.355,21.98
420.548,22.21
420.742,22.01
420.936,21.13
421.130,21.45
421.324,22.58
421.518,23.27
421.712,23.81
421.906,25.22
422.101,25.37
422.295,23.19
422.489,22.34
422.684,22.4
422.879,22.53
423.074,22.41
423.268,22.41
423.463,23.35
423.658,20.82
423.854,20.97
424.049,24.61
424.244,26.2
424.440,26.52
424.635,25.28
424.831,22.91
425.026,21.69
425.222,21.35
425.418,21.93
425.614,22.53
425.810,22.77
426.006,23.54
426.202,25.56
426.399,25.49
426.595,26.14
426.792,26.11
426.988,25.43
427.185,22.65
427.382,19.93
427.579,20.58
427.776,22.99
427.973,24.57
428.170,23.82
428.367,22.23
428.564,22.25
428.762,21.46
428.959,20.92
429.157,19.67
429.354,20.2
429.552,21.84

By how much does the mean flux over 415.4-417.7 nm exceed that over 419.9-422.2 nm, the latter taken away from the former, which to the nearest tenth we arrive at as -1.6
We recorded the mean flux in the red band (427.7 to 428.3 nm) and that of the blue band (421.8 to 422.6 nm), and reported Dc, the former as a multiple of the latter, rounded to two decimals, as 0.99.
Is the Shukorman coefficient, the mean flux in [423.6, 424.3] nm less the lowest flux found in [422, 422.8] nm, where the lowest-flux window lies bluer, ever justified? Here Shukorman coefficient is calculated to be 1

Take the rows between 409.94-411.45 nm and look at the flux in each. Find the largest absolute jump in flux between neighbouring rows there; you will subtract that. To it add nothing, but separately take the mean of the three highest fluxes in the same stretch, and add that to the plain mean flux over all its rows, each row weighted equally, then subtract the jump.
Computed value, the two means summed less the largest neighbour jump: 43.8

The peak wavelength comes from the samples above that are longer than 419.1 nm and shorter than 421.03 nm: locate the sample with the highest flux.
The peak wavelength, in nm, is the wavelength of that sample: 419.195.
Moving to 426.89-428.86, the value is 426.988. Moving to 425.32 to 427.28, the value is 426.595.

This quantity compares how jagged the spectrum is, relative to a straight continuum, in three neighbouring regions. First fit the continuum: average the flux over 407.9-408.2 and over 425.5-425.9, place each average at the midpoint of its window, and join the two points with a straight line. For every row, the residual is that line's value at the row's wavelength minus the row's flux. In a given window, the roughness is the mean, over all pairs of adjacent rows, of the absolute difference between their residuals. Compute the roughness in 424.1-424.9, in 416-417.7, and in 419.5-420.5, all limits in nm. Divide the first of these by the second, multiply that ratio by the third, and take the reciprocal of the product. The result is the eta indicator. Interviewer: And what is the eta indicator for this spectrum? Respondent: 2.8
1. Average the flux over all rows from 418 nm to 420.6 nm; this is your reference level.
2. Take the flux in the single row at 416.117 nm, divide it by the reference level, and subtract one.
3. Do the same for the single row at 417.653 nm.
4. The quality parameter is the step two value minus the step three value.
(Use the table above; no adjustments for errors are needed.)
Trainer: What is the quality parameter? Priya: 0.14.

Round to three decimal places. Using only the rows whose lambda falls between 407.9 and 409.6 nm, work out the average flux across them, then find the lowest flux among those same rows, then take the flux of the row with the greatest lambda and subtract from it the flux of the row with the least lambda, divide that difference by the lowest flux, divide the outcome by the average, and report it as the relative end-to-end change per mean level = 0.007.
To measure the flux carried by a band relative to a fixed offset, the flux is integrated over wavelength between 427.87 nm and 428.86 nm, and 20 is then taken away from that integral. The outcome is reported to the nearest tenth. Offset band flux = 2.6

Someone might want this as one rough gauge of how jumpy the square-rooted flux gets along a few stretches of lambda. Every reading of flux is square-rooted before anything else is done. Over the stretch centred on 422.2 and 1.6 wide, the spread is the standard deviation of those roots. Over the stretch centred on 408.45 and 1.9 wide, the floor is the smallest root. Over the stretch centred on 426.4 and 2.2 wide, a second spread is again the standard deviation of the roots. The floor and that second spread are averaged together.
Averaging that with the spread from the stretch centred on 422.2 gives 1.23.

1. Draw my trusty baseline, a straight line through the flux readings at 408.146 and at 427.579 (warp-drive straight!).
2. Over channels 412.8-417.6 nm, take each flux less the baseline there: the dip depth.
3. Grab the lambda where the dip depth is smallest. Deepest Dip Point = 413.634 nm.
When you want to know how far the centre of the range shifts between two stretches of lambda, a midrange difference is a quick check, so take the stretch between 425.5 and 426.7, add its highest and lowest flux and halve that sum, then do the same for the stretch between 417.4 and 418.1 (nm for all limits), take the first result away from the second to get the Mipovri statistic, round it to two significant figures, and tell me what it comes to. -4.2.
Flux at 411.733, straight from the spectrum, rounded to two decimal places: 24.71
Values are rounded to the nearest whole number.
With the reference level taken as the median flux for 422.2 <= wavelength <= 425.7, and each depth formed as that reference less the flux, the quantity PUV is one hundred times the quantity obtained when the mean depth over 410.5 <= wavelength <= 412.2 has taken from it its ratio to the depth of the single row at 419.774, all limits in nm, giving 11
